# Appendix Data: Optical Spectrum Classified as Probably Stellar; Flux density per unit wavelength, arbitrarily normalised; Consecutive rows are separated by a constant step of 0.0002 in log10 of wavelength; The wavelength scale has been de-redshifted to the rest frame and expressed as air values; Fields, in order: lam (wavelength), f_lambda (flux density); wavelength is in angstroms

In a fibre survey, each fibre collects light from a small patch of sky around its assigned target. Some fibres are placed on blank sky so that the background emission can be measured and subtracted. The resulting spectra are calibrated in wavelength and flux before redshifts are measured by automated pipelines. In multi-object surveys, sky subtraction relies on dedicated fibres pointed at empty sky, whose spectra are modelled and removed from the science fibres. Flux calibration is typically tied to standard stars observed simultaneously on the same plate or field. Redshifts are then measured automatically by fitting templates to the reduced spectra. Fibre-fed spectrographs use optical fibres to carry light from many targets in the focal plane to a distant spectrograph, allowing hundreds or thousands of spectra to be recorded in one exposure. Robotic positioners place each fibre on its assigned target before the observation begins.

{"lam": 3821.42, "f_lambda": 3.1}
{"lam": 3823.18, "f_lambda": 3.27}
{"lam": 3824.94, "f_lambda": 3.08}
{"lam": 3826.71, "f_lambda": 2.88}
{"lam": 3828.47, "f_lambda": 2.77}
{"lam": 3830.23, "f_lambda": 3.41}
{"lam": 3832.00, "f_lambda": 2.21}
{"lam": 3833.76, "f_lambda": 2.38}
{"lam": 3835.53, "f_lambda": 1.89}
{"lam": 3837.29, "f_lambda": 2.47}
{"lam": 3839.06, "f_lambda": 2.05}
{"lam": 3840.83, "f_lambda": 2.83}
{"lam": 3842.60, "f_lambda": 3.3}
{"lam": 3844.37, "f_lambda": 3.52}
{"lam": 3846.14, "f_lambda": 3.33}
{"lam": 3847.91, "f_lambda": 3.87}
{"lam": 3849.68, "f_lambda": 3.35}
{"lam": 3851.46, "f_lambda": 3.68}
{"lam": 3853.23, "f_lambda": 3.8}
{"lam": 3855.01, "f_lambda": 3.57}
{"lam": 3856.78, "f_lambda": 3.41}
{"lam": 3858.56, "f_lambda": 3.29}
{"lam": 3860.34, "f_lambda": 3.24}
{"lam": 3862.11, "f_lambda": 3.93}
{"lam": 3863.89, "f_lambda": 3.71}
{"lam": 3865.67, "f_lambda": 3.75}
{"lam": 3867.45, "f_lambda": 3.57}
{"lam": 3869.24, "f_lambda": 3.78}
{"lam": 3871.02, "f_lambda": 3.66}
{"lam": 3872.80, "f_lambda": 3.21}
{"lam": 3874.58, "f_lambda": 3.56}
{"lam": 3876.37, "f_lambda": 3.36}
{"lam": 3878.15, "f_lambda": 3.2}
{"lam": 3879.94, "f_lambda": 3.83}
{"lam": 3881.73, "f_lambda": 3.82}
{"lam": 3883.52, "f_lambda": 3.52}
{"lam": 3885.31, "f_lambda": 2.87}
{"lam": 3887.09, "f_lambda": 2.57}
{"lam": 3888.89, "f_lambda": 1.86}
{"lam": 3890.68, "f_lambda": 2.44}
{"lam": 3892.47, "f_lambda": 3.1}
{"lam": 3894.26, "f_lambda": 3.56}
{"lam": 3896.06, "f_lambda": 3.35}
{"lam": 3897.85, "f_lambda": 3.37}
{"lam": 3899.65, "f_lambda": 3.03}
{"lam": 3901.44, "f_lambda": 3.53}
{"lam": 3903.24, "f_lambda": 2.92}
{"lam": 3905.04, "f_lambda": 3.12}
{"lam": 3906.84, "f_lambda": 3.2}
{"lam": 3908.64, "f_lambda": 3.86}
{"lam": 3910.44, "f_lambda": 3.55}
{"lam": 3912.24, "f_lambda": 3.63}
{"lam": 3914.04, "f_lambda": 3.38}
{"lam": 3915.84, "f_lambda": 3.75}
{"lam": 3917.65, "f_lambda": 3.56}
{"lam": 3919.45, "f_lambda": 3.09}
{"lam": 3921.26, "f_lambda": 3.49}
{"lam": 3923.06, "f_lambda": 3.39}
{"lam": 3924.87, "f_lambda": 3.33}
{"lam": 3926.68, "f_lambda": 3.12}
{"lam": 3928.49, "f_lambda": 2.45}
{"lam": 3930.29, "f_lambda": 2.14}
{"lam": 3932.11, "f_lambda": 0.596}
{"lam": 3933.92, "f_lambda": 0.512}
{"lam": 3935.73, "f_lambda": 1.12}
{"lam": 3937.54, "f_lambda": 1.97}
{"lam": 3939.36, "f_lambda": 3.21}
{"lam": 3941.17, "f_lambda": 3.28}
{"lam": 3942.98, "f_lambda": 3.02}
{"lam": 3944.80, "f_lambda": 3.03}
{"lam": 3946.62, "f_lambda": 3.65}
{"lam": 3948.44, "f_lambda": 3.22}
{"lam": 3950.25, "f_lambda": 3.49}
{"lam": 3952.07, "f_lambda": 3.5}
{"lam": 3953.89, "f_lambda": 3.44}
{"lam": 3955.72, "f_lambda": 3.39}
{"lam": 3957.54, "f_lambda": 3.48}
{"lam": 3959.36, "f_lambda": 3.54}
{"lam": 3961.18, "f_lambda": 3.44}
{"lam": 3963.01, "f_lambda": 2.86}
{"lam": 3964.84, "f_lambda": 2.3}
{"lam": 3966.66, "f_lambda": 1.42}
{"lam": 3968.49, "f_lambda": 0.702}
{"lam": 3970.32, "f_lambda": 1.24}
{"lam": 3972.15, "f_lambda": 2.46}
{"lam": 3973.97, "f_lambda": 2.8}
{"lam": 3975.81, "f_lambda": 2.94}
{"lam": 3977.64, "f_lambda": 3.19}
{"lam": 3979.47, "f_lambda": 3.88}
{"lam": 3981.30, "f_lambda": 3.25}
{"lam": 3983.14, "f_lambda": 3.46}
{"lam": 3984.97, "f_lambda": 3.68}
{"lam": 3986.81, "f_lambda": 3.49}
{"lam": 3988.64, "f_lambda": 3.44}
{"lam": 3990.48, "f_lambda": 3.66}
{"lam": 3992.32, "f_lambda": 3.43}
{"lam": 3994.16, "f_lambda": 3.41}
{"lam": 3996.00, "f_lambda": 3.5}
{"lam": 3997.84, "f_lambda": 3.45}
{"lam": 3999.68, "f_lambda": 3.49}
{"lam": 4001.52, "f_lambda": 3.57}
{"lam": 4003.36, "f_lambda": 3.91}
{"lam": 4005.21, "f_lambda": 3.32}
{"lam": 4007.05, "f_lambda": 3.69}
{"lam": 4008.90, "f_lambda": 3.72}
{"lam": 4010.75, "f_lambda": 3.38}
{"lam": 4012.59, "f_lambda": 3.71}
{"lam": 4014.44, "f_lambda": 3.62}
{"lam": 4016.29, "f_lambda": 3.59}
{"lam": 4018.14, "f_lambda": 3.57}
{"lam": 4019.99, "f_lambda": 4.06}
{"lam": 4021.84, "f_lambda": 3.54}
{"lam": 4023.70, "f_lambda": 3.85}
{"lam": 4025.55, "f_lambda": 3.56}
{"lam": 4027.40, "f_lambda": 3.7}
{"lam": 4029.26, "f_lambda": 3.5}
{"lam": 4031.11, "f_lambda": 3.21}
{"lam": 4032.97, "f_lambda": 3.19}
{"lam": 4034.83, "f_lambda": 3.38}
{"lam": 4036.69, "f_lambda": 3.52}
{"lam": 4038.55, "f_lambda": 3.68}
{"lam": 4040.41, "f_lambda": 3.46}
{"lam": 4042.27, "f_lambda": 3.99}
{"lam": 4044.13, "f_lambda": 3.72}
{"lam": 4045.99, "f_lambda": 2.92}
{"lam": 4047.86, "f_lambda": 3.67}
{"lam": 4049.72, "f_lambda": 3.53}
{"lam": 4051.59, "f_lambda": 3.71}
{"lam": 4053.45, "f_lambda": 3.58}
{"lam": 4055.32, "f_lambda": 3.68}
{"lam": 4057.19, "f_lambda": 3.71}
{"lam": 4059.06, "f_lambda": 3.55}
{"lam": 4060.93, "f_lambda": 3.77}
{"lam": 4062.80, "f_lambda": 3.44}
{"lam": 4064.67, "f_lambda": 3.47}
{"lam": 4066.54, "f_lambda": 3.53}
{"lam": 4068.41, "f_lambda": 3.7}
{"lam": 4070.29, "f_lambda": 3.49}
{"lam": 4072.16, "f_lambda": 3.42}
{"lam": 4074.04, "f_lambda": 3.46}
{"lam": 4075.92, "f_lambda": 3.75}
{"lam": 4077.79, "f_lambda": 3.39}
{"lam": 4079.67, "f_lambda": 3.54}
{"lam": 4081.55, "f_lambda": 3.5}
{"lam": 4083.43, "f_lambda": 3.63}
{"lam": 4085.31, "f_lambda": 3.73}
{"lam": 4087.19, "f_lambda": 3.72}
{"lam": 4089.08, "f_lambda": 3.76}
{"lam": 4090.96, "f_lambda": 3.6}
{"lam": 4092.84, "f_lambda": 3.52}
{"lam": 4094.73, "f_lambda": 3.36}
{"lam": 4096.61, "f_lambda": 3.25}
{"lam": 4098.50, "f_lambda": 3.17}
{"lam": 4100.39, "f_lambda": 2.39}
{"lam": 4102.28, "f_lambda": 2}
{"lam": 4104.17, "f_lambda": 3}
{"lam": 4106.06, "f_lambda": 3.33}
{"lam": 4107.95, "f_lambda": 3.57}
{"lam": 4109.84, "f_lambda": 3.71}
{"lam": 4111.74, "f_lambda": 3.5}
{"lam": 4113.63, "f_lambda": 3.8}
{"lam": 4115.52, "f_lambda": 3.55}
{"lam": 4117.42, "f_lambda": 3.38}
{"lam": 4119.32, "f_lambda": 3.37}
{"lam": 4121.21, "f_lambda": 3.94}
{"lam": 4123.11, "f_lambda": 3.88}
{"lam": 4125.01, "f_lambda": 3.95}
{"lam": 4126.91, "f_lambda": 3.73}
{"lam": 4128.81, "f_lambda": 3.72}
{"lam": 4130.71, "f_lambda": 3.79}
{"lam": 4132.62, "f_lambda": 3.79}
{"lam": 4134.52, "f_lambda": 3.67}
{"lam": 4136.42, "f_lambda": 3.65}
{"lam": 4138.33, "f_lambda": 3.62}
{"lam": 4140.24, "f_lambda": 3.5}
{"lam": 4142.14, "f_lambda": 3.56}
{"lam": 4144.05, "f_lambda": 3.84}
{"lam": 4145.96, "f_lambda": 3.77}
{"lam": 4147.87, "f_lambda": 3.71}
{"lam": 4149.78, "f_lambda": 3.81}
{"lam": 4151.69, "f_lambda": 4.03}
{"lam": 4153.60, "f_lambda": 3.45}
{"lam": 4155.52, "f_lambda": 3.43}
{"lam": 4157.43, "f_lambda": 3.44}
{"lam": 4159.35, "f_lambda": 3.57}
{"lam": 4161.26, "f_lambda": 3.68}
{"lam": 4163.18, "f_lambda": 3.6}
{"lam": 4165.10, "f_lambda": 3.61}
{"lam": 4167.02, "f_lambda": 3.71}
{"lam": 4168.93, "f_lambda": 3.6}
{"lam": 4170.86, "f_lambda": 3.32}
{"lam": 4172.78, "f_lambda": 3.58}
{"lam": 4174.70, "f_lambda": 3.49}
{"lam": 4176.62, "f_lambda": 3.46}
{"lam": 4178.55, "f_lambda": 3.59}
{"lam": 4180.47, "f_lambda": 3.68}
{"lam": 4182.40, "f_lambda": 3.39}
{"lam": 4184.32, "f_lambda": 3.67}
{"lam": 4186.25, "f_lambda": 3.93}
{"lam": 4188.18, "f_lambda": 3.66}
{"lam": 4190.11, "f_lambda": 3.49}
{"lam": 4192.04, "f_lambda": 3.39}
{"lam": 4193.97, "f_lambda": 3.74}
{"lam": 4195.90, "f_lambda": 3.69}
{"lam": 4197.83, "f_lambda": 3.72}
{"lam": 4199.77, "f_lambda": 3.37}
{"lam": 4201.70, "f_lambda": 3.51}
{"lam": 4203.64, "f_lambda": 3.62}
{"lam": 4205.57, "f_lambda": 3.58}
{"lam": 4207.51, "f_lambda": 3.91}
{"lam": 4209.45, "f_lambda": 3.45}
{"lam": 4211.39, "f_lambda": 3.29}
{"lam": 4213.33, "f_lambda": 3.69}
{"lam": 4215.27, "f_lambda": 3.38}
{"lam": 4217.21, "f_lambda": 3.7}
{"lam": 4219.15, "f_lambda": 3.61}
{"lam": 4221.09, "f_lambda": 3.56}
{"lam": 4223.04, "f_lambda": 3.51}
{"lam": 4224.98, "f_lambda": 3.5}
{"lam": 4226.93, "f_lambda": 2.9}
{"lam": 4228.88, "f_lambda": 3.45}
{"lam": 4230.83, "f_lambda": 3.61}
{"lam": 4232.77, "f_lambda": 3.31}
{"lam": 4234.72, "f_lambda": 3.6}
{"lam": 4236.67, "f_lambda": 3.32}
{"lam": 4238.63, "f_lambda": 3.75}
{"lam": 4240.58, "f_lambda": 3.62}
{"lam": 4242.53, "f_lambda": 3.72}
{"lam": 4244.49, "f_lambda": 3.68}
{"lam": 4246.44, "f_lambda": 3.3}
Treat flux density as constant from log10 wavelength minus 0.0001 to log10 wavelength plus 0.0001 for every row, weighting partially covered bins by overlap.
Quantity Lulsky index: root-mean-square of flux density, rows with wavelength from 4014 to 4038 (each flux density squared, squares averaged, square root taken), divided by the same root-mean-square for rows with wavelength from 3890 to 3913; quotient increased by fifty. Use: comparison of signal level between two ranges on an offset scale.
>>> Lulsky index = 51.1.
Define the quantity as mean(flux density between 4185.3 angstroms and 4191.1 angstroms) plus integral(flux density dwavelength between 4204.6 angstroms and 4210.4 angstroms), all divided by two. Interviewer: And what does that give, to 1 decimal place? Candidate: 12.4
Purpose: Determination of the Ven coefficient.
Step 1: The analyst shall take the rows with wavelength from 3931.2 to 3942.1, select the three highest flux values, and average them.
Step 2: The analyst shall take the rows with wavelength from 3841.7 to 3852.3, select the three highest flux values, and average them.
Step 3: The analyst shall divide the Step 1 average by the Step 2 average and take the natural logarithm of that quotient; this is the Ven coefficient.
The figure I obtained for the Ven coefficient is -0.27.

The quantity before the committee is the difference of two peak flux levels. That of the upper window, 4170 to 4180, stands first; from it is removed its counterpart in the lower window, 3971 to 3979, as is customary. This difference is 0.40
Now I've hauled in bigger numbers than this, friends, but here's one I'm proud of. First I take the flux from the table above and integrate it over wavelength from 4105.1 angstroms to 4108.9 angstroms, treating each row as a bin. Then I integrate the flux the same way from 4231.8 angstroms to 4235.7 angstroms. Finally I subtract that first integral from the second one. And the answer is 0.4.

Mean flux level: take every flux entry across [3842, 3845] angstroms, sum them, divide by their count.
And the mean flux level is 3.41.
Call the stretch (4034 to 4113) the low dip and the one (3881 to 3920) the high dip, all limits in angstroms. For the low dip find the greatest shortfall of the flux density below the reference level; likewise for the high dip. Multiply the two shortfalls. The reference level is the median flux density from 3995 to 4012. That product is 2.5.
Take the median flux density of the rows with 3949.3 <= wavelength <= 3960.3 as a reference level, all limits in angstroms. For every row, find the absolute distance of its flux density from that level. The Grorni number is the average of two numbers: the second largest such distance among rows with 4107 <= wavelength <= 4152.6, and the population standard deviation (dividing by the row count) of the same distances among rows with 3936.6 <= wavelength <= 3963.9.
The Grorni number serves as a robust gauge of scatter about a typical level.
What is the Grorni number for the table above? 0.42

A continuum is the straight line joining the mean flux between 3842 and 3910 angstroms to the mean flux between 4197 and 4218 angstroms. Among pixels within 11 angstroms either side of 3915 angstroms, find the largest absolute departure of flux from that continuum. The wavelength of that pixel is 3908.64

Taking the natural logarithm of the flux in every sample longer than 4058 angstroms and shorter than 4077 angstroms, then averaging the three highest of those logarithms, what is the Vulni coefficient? 1.32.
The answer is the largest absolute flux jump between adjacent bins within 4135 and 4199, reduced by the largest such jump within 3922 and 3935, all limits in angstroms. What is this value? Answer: -1.0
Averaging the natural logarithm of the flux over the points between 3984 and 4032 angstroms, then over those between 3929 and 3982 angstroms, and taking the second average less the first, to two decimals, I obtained -0.42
